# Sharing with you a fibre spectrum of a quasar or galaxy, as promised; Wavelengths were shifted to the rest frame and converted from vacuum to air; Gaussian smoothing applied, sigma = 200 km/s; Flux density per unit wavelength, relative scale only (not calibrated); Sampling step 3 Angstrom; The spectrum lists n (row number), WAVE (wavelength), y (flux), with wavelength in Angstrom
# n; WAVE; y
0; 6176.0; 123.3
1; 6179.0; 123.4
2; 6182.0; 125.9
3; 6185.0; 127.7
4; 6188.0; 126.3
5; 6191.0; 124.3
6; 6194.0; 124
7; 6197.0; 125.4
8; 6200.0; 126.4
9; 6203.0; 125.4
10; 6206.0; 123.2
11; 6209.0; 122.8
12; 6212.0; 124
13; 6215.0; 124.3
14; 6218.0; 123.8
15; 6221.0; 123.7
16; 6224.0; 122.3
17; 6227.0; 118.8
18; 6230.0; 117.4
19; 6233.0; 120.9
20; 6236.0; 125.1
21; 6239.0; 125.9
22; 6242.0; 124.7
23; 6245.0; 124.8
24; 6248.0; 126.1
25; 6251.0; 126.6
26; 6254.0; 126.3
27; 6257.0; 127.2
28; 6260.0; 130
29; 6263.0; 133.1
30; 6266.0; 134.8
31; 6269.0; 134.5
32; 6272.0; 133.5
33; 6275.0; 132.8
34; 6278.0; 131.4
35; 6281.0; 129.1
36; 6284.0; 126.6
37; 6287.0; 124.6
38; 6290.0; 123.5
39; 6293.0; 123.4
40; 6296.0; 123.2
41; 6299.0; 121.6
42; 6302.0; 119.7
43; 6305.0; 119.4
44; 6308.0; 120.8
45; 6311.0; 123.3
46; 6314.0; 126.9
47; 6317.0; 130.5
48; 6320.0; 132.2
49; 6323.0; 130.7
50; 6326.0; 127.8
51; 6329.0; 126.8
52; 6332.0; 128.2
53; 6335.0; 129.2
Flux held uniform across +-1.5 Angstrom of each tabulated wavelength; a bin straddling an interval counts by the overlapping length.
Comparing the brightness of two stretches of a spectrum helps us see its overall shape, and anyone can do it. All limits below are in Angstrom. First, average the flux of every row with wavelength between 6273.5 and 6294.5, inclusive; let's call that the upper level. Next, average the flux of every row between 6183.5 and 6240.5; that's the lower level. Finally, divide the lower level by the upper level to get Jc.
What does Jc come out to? 0.97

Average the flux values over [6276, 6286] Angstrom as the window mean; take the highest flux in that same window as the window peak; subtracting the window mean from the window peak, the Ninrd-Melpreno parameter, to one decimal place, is 2.4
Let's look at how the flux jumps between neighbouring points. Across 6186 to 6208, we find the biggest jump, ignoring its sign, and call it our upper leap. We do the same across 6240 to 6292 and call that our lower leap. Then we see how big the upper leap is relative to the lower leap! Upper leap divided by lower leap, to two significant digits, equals 0.71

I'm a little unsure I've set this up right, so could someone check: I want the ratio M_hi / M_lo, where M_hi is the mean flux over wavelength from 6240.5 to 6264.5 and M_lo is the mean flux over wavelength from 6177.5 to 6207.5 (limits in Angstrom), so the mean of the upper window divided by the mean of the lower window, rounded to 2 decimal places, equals 1.02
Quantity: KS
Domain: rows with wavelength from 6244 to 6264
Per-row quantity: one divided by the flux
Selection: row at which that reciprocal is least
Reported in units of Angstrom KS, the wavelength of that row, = 6263.0 Angstrom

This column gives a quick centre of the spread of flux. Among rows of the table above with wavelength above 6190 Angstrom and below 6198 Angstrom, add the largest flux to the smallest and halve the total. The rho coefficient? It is 124.7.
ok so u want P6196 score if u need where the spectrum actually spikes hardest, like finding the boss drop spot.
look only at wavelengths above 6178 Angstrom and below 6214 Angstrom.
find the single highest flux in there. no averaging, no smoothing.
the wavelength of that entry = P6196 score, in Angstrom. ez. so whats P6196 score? 6185.0 Angstrom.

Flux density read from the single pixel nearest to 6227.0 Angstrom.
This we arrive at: 118.8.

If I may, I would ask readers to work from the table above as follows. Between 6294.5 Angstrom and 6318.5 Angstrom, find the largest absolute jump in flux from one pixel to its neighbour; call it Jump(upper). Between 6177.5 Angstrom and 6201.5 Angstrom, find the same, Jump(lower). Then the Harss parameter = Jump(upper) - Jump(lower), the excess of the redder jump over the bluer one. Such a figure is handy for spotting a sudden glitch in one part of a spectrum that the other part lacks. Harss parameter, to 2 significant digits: 1.1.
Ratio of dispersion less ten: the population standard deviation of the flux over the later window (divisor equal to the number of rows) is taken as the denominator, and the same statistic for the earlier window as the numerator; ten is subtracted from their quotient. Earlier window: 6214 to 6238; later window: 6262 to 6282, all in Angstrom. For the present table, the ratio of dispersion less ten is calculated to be -8.6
